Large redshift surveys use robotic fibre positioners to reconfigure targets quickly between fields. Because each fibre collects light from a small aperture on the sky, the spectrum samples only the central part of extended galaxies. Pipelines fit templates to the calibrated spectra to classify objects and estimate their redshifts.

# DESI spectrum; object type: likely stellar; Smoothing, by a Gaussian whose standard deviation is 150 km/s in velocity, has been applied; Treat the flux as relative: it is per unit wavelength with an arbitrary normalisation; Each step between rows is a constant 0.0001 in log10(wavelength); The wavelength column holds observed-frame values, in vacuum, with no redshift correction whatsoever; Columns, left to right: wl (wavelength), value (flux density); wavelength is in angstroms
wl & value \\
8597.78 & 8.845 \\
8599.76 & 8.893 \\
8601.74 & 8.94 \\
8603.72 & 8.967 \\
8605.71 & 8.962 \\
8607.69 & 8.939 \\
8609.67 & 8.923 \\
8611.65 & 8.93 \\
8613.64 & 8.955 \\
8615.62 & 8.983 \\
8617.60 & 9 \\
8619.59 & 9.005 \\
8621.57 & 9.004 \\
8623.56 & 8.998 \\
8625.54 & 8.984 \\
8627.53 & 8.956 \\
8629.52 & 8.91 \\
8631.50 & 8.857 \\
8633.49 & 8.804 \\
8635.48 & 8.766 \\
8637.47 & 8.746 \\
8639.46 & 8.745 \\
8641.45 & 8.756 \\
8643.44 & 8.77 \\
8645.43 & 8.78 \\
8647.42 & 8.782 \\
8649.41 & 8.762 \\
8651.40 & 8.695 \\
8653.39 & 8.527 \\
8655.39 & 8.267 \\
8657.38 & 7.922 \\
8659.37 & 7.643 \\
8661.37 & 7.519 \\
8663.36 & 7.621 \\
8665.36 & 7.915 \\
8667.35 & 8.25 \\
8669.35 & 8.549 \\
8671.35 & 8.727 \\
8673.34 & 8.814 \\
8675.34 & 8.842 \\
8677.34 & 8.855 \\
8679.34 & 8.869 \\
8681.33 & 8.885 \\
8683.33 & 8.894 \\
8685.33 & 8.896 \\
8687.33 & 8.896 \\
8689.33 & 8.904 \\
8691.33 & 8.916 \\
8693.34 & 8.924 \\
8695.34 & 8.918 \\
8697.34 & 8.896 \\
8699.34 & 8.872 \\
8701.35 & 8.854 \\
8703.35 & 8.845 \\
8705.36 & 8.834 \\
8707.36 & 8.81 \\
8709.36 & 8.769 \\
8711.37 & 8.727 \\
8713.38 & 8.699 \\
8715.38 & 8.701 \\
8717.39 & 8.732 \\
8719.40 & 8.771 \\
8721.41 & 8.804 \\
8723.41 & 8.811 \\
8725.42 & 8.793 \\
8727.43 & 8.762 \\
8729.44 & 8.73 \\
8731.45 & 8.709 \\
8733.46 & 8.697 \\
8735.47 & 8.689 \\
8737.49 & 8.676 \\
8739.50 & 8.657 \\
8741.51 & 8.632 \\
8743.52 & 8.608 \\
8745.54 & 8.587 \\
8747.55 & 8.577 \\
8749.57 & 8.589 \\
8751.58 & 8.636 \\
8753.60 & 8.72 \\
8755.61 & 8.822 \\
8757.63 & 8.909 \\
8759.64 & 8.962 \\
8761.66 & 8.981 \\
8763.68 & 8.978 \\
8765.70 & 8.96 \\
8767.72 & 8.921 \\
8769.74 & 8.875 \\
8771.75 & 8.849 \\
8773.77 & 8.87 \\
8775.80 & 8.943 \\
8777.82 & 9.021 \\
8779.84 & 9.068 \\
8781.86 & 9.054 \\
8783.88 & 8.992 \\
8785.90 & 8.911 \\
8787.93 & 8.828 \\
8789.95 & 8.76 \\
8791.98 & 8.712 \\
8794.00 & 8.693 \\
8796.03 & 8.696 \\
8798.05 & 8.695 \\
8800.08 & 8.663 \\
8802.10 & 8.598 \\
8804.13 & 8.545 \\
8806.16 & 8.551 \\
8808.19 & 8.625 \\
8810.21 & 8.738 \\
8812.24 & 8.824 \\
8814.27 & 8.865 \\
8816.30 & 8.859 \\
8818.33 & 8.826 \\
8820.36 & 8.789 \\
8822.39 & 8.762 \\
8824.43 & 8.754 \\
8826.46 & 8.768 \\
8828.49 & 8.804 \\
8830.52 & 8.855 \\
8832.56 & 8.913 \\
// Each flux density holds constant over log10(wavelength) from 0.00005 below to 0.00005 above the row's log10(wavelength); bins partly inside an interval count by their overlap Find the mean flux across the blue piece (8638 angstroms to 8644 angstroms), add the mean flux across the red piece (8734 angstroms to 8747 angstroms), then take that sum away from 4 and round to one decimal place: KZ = -13.4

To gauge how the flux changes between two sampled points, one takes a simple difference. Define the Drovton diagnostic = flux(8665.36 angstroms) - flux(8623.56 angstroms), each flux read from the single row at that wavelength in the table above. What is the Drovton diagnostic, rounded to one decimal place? -1.1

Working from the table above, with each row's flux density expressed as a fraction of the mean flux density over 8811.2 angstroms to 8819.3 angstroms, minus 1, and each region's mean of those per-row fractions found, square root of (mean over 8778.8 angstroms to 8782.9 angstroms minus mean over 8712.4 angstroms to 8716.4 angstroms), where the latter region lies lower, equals 0.20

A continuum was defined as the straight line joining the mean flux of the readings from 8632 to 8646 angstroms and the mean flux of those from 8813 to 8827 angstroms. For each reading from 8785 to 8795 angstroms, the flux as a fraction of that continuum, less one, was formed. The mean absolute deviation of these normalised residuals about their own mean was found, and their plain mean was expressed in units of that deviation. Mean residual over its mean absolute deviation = -0.2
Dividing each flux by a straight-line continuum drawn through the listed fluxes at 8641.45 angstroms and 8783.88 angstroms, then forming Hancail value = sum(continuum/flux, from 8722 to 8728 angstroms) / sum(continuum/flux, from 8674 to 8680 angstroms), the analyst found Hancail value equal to 1.017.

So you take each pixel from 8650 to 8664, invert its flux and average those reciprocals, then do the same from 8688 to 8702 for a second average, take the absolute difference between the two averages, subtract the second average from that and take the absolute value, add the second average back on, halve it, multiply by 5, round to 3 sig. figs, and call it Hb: 0.531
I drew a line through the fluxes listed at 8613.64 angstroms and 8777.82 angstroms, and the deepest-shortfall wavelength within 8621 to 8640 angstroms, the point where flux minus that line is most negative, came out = 8639.46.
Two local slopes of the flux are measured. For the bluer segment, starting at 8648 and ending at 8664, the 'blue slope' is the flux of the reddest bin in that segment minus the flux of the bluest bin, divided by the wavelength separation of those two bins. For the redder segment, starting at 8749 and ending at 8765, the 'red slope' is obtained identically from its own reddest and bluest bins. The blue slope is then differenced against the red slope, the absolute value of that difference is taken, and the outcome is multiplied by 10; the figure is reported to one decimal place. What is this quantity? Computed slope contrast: 1.1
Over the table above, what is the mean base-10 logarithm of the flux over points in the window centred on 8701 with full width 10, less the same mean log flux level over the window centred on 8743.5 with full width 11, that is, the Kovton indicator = 0.012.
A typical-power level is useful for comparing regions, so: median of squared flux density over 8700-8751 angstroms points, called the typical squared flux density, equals 76.2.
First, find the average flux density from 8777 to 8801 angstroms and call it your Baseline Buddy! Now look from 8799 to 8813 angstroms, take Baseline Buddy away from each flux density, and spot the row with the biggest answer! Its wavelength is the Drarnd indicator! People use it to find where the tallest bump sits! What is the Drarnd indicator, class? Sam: 8812.24 angstroms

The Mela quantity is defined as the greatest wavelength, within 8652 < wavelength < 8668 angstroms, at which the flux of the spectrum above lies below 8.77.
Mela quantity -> 8667.35 angstroms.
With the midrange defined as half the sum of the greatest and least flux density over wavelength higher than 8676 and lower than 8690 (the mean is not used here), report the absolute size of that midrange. 8.88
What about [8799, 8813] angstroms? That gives 8.68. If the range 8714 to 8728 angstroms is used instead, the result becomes 8.76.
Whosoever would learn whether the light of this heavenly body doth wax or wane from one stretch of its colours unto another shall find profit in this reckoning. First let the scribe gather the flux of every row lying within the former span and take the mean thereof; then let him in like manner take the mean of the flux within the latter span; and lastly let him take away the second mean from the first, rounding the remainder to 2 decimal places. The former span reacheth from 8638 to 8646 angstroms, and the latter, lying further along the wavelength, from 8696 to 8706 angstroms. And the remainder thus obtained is -0.10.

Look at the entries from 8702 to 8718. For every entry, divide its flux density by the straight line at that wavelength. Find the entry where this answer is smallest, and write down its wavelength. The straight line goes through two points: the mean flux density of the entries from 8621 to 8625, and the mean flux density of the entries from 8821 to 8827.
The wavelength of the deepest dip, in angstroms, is 8713.38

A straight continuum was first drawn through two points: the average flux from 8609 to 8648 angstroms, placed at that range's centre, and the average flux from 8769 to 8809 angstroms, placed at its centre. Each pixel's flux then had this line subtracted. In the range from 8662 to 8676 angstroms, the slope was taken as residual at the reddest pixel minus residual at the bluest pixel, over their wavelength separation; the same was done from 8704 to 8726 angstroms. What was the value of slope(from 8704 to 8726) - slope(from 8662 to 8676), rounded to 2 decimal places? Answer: -0.10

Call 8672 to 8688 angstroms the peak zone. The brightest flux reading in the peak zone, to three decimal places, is 8.896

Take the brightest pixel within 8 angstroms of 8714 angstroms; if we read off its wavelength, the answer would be 8707.36 angstroms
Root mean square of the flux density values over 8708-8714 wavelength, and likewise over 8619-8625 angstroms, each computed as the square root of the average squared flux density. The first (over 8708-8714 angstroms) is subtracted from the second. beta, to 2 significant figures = 0.27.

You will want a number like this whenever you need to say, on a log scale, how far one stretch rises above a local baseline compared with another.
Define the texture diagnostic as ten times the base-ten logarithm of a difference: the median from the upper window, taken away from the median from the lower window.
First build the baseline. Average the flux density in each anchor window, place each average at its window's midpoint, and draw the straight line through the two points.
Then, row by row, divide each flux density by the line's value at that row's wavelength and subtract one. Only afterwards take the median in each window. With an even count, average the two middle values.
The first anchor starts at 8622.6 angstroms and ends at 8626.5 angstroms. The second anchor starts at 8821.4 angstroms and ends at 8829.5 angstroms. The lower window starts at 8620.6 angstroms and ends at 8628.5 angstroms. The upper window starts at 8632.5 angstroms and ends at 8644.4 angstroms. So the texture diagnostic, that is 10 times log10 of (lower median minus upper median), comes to -16.2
